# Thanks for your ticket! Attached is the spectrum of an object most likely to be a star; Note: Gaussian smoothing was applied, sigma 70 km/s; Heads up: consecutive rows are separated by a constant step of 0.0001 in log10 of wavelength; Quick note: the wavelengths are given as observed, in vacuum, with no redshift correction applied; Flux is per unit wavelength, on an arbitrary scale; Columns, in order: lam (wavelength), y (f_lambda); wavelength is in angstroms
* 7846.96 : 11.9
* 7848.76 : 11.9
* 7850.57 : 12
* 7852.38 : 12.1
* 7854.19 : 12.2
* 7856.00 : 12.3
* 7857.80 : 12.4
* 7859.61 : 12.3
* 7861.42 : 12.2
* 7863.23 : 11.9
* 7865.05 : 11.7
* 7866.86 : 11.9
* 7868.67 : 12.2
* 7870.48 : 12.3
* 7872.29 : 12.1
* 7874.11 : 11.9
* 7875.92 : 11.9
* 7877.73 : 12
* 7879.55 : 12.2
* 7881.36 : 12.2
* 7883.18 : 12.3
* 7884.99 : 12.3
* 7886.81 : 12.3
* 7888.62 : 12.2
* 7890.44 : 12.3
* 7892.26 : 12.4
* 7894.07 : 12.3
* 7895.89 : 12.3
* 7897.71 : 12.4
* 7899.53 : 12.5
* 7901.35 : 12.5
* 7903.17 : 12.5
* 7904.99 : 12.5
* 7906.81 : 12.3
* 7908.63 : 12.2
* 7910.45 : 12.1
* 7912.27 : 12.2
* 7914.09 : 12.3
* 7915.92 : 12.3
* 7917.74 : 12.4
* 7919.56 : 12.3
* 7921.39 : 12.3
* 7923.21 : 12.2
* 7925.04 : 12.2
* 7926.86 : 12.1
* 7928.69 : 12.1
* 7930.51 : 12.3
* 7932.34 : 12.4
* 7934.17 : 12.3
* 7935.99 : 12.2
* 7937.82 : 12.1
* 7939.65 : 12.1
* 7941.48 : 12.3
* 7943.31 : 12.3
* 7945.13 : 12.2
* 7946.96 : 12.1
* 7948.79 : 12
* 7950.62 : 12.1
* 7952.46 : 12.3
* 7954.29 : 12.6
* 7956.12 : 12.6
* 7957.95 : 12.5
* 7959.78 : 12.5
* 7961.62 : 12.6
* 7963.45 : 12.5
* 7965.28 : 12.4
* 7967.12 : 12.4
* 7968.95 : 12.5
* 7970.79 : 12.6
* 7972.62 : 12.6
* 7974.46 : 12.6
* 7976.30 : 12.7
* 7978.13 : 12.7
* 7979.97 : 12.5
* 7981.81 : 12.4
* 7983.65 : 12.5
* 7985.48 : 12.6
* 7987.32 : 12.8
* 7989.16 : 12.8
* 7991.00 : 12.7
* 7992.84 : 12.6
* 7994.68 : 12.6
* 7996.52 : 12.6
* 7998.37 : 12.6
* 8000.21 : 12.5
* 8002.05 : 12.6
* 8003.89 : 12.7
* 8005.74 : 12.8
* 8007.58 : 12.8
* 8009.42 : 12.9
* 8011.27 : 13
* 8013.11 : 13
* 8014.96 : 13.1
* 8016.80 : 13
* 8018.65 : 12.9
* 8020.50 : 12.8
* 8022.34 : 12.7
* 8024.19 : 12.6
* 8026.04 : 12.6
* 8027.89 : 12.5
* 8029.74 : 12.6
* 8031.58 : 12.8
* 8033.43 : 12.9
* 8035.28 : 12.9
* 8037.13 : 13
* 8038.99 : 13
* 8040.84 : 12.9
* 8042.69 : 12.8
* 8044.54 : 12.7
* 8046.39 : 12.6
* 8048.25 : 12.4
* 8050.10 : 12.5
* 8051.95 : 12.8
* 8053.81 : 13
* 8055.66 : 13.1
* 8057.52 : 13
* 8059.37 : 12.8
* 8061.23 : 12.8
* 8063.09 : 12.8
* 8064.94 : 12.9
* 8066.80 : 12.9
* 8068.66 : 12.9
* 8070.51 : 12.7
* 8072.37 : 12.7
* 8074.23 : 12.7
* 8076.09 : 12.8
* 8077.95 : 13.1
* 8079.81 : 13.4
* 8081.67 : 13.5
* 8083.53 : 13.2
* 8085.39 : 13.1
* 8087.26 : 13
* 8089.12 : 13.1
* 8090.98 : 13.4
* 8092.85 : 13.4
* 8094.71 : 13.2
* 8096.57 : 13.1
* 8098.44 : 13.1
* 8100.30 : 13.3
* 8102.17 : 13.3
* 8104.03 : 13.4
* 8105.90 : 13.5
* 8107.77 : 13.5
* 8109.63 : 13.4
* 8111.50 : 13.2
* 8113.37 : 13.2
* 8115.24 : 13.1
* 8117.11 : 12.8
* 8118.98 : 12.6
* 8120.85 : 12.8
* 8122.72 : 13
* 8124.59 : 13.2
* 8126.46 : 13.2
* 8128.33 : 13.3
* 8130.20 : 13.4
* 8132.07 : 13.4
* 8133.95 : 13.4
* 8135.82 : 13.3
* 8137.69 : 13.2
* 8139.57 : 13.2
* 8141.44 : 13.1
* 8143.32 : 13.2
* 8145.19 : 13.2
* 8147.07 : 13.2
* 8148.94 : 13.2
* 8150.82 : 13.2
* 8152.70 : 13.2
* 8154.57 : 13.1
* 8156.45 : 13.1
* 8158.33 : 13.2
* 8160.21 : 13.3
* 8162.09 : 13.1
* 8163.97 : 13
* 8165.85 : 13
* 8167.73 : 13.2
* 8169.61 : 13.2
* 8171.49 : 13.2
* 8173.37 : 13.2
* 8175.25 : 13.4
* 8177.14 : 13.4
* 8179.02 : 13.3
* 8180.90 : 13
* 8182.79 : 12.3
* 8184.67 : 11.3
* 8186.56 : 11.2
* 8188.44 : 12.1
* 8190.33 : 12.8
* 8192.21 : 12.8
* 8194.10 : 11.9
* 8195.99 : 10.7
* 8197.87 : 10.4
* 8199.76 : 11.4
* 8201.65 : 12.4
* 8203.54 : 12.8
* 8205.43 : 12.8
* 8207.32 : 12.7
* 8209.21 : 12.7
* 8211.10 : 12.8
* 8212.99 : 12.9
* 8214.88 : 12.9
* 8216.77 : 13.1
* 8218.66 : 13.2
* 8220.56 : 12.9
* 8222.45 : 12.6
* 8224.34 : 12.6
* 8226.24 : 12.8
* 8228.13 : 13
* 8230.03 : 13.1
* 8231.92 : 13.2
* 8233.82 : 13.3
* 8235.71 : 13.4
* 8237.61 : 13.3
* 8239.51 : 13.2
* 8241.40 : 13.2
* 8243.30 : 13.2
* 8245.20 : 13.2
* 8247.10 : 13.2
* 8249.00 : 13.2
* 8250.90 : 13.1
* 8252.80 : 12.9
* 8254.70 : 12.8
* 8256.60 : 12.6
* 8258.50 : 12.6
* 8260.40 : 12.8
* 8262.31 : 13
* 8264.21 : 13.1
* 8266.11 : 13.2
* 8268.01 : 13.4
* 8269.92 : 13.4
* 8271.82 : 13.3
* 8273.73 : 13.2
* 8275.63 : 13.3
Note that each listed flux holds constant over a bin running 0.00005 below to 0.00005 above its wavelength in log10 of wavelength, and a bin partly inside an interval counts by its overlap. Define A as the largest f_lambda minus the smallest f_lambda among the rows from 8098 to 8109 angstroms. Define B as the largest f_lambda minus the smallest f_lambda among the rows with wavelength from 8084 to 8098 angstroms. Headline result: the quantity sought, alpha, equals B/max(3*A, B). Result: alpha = 0.33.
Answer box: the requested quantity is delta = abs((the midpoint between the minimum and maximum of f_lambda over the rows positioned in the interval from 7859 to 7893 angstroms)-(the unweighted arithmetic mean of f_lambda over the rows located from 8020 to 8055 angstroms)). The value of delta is 0.69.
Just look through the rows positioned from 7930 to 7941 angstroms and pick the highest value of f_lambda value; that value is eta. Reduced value 12.4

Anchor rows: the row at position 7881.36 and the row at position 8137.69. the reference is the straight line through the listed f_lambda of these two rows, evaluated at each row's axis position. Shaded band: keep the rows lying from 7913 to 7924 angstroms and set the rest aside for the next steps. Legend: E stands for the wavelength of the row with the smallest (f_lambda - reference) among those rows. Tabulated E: 7923.21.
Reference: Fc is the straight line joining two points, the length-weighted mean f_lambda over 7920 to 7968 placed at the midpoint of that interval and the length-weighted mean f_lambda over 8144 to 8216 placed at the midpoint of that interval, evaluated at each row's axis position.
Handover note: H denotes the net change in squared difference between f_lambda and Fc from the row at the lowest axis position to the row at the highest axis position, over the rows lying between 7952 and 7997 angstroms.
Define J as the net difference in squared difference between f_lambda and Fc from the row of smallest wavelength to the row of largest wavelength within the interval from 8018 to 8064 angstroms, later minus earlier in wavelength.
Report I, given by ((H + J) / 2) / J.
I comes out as 0.3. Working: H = 0.05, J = -0.1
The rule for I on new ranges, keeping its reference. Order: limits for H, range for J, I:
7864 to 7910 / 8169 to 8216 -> 0.9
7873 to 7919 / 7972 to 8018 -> 0.4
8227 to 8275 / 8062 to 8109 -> 0.5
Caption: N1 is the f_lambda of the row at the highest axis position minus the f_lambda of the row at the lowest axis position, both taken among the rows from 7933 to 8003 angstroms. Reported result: 0.30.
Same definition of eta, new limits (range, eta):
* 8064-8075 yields 12.9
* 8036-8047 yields 13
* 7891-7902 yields 12.5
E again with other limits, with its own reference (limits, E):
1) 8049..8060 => 8050.10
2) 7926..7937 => 7928.69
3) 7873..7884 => 7875.92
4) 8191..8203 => 8197.87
